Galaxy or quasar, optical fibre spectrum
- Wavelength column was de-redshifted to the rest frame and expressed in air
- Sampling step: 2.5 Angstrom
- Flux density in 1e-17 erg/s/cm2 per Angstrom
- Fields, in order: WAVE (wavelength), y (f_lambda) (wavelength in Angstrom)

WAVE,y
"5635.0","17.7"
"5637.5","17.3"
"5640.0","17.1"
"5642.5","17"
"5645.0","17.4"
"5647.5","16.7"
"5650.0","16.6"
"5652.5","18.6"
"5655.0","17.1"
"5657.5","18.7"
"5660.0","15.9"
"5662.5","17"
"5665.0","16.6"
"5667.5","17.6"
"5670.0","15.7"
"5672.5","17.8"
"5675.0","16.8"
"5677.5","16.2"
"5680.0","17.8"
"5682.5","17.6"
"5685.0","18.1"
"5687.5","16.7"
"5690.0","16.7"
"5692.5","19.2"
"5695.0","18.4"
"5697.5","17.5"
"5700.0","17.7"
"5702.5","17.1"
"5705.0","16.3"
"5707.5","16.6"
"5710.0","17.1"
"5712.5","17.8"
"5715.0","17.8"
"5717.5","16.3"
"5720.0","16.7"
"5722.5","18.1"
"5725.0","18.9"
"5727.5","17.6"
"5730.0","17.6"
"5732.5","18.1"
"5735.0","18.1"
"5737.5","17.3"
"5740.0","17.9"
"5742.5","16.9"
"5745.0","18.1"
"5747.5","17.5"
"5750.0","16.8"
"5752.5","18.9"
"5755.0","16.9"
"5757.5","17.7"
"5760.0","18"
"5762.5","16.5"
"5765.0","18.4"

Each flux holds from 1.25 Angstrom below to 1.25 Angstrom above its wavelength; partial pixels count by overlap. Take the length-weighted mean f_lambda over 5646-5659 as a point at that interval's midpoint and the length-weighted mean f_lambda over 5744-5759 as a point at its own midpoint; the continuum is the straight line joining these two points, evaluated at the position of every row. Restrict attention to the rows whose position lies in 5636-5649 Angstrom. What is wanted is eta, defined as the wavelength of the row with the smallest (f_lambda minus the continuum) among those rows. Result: 5647.5 Angstrom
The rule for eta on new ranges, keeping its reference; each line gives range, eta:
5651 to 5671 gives 5670.0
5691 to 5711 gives 5705.0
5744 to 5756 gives 5750.0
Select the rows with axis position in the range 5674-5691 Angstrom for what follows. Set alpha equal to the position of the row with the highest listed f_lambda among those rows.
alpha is 5685.0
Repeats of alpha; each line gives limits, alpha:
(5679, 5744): 5692.5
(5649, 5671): 5657.5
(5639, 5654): 5652.5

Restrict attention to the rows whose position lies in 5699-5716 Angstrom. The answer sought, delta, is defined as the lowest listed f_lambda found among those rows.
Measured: 16.3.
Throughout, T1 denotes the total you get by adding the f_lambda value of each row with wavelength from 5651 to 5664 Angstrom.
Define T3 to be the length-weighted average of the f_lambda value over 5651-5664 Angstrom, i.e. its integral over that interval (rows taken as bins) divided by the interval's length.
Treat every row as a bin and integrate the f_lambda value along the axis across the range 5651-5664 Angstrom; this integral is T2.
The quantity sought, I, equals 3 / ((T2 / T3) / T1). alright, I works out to 20.1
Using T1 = 87.3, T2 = 227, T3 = 17.4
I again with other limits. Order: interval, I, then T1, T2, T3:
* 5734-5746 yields 22.1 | 88.3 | 212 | 17.6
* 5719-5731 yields 22.2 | 88.9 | 214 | 17.8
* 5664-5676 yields 21.1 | 84.5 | 203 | 16.9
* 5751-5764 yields 20.3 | 88.0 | 229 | 17.6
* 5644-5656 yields 21.6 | 86.4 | 207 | 17.3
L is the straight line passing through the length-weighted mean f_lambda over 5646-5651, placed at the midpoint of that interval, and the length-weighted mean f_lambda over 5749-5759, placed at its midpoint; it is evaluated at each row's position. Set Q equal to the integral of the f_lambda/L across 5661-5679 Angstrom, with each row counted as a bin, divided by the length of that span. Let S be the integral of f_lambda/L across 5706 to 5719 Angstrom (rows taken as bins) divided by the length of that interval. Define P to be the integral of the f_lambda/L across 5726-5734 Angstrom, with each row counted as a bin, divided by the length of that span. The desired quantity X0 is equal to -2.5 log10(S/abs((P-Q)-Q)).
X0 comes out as -0.02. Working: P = 1.02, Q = 1.00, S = 0.99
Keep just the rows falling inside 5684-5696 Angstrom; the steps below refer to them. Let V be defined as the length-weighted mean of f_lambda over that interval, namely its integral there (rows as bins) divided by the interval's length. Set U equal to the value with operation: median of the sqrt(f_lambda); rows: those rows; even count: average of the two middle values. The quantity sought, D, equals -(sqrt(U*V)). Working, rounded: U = 4.25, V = 17.8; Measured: -8.70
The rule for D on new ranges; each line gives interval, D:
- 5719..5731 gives -8.64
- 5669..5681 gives -8.31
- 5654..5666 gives -8.39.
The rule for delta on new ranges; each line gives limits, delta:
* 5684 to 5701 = 16.7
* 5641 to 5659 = 16.6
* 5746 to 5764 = 16.5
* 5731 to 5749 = 16.9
